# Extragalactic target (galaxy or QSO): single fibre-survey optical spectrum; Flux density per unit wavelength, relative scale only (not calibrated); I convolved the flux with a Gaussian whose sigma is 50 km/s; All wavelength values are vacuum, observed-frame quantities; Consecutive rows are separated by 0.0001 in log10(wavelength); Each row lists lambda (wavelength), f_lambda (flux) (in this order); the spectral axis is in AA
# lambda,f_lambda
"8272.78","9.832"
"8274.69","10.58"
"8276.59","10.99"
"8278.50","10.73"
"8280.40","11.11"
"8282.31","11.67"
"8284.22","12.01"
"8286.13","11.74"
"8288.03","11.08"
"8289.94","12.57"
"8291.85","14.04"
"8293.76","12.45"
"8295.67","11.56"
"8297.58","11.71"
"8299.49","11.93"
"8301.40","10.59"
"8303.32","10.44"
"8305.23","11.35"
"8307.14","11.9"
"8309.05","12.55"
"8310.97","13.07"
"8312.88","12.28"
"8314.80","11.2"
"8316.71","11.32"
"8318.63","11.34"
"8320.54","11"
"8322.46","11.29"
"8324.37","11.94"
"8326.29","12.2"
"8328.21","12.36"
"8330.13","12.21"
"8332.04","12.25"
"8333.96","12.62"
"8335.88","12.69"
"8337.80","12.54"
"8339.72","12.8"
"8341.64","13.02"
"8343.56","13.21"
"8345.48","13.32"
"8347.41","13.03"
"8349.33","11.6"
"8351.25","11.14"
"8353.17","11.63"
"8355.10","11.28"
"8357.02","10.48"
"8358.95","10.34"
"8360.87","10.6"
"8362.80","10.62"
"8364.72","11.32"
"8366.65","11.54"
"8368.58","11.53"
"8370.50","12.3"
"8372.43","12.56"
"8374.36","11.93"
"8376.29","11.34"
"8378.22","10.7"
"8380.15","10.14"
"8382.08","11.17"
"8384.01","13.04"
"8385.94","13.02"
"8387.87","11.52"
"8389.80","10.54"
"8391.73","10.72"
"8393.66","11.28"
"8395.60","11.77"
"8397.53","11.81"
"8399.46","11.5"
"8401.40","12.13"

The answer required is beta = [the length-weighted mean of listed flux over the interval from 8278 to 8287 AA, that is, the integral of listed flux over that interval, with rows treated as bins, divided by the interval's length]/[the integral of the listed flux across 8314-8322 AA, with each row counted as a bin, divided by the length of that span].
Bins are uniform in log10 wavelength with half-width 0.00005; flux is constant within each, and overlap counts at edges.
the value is 1.023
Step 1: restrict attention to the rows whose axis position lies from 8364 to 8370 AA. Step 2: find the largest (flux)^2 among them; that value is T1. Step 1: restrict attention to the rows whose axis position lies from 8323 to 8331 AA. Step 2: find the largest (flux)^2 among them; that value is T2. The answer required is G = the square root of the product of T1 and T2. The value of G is 143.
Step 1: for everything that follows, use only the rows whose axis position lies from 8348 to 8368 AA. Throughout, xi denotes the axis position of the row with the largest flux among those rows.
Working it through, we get 8353.17 AA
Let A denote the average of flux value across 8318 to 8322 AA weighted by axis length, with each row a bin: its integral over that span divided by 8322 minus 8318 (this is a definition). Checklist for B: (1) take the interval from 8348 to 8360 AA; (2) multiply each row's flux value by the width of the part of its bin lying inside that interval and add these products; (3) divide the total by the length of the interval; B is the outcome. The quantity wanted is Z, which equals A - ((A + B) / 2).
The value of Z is 0.02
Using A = 11.2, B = 11.1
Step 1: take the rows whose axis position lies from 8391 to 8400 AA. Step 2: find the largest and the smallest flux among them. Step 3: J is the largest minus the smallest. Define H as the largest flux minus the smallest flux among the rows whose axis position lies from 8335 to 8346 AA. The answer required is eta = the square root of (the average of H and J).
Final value 0.97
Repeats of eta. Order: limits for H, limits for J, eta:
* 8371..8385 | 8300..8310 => 1.58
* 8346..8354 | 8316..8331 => 1.27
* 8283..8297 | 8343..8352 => 1.60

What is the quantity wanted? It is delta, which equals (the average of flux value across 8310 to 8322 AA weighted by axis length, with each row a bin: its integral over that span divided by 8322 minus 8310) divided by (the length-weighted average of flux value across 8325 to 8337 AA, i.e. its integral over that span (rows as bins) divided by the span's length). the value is 0.94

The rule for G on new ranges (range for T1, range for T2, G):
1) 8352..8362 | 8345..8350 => 155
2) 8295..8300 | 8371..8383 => 150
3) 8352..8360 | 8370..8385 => 152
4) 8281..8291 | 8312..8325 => 154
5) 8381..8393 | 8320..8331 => 161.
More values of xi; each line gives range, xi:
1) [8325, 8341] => 8339.72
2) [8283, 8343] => 8291.85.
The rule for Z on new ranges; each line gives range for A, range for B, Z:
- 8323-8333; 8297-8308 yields 0.43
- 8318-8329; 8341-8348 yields -0.73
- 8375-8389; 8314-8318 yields 0.14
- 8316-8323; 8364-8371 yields -0.21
